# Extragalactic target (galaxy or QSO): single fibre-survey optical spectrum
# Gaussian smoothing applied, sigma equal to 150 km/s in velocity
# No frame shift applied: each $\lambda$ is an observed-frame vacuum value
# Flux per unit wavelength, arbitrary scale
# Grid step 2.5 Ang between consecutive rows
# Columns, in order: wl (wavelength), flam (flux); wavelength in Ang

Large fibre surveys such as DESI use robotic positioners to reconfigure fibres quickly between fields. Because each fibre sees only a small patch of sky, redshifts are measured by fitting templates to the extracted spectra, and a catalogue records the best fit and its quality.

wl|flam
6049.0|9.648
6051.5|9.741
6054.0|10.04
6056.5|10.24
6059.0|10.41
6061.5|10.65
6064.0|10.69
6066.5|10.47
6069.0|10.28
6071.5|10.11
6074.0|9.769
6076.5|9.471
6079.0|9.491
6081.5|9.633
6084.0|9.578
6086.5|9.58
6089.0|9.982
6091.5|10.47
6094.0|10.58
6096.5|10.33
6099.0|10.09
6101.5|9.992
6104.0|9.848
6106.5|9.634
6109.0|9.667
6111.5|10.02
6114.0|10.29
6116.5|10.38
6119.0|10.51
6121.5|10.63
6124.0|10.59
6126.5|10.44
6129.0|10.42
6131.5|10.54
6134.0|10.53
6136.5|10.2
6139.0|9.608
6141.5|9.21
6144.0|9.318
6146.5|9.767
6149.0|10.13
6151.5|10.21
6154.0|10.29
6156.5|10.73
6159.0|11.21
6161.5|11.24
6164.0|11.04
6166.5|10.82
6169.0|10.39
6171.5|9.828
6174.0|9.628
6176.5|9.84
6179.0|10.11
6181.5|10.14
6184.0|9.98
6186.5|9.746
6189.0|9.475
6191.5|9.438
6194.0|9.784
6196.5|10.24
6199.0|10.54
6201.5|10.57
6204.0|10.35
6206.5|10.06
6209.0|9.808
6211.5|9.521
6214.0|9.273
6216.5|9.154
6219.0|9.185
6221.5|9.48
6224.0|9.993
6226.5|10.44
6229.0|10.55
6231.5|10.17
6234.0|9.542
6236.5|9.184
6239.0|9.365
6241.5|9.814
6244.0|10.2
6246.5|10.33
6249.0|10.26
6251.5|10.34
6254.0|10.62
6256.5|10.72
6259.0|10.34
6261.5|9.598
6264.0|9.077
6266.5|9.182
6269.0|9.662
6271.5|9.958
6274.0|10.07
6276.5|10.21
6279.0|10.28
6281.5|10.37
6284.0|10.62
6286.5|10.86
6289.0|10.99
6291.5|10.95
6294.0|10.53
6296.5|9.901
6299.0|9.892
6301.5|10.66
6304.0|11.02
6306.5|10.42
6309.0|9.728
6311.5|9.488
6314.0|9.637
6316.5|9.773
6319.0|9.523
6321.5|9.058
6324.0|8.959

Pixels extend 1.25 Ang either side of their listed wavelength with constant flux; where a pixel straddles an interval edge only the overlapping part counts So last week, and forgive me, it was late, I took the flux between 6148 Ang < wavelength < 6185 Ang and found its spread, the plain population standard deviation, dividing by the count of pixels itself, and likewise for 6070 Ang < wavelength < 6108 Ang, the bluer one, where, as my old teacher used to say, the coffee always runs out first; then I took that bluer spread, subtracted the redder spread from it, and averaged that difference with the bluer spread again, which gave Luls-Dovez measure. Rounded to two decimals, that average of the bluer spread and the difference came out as 0.10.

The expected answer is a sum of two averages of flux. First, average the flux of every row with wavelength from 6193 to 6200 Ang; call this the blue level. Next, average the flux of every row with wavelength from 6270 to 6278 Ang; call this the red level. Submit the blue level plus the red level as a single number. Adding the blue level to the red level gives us 20.3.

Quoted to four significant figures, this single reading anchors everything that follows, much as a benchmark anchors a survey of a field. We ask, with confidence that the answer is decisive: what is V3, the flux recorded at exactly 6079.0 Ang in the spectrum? 9.491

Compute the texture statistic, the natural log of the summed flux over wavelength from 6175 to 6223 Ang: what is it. 5.229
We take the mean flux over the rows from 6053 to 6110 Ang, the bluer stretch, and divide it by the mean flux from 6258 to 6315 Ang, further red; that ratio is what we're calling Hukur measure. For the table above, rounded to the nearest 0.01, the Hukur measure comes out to 0.99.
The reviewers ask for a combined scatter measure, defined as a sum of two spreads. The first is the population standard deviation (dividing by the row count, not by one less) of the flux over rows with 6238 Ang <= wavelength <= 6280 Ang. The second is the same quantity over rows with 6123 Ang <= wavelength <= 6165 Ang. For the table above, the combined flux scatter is 1.04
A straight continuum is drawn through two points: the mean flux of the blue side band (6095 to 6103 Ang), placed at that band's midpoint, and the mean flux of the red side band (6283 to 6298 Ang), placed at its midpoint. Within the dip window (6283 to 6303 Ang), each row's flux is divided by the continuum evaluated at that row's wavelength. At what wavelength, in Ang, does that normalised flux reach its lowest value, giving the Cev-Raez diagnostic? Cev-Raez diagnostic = 6299.0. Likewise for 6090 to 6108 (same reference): 6106.5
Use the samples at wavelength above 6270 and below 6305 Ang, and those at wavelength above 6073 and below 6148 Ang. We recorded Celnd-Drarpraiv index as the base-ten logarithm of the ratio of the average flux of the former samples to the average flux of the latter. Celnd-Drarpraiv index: 0.018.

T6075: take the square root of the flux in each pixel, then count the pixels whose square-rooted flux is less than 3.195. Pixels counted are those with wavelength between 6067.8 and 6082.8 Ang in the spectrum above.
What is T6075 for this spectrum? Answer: 5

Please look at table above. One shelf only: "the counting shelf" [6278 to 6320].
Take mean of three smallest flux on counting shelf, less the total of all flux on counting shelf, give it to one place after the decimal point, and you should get -165.1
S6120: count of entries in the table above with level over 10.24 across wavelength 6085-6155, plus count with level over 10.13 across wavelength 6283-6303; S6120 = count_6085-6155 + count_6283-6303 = 19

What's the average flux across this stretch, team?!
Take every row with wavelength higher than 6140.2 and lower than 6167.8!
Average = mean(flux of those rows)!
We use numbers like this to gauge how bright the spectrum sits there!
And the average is 10.36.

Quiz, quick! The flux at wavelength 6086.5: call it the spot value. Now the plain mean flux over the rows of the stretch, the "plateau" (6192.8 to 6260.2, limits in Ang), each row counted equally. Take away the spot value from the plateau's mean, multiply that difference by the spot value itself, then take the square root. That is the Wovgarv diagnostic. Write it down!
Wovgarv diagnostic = 1.99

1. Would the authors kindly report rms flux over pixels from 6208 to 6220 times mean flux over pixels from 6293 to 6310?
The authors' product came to 97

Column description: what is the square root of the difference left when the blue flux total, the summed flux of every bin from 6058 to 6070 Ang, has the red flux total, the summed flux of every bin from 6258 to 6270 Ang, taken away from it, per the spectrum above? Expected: 2.2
